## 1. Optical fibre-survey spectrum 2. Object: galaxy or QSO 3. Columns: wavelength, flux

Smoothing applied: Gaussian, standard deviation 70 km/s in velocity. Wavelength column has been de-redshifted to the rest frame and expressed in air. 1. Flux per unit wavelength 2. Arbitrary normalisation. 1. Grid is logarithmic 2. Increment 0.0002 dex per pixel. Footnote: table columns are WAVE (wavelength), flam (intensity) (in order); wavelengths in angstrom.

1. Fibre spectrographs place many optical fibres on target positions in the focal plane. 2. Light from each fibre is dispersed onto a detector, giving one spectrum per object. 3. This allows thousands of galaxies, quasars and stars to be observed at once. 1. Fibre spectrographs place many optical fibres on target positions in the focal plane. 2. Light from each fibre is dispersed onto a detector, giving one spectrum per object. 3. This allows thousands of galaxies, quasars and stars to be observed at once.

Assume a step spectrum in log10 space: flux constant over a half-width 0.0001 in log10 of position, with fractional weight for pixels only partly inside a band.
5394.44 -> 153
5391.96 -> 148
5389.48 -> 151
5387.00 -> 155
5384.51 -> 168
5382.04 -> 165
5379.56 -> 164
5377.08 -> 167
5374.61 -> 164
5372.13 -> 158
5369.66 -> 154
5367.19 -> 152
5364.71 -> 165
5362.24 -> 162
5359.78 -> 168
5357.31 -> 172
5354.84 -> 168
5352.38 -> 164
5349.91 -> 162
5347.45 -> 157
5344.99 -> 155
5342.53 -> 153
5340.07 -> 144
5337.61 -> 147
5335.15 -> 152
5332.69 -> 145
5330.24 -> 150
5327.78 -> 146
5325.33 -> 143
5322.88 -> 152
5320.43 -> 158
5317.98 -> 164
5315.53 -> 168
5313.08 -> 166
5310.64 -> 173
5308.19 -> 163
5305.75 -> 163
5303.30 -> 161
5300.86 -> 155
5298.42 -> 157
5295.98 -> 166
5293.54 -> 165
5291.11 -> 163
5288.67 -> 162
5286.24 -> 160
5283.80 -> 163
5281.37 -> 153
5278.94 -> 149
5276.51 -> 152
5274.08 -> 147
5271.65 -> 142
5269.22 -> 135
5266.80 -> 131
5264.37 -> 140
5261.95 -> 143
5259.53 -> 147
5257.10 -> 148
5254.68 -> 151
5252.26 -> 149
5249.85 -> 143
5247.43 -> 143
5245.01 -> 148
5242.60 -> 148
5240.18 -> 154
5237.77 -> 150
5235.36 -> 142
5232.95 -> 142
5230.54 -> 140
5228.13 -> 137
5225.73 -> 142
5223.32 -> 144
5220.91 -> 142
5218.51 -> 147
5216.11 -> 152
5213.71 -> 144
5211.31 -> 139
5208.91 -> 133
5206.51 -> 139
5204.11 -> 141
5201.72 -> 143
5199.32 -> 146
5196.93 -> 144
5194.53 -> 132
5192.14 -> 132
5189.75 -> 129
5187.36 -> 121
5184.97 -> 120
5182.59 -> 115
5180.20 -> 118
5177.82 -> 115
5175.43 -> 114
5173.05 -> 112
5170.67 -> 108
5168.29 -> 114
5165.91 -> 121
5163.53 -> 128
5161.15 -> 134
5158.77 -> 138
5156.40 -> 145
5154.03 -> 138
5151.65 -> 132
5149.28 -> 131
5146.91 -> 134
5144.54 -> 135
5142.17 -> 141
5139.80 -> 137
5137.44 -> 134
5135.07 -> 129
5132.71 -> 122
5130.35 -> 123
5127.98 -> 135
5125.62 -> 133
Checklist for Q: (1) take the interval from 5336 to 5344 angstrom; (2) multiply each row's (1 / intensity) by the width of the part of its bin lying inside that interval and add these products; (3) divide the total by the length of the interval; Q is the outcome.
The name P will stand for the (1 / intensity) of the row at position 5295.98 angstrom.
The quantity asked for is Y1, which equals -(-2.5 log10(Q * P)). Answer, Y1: -11.0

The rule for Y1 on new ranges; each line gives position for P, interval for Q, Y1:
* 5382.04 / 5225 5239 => -10.9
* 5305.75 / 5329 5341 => -11.0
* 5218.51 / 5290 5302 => -10.9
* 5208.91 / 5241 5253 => -10.7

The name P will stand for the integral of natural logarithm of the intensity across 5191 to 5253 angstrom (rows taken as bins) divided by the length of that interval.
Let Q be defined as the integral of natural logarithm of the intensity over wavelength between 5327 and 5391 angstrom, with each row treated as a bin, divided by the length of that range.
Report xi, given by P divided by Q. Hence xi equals 0.98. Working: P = 4.96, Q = 5.06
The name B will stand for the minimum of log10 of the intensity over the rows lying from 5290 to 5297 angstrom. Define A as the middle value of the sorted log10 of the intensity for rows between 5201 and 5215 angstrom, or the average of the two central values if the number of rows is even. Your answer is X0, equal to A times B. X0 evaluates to 4.75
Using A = 2.15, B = 2.21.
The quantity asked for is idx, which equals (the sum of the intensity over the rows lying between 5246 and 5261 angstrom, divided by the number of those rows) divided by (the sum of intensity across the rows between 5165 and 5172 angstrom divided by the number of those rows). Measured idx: 1.28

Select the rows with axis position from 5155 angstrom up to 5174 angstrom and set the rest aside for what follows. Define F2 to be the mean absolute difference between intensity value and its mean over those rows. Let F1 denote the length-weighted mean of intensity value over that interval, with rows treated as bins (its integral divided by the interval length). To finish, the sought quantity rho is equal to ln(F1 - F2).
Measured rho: 4.74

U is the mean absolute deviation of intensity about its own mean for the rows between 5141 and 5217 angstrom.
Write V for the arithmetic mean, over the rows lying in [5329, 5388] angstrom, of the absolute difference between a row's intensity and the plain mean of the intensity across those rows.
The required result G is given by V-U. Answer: -2.8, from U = 10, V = 7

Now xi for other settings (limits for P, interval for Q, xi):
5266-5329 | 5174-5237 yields 1.03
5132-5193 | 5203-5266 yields 0.97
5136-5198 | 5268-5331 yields 0.96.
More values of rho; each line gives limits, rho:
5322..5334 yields 4.97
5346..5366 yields 5.08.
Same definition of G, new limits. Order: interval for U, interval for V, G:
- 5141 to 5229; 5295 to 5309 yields -6.3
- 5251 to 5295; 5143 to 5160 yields -4.1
